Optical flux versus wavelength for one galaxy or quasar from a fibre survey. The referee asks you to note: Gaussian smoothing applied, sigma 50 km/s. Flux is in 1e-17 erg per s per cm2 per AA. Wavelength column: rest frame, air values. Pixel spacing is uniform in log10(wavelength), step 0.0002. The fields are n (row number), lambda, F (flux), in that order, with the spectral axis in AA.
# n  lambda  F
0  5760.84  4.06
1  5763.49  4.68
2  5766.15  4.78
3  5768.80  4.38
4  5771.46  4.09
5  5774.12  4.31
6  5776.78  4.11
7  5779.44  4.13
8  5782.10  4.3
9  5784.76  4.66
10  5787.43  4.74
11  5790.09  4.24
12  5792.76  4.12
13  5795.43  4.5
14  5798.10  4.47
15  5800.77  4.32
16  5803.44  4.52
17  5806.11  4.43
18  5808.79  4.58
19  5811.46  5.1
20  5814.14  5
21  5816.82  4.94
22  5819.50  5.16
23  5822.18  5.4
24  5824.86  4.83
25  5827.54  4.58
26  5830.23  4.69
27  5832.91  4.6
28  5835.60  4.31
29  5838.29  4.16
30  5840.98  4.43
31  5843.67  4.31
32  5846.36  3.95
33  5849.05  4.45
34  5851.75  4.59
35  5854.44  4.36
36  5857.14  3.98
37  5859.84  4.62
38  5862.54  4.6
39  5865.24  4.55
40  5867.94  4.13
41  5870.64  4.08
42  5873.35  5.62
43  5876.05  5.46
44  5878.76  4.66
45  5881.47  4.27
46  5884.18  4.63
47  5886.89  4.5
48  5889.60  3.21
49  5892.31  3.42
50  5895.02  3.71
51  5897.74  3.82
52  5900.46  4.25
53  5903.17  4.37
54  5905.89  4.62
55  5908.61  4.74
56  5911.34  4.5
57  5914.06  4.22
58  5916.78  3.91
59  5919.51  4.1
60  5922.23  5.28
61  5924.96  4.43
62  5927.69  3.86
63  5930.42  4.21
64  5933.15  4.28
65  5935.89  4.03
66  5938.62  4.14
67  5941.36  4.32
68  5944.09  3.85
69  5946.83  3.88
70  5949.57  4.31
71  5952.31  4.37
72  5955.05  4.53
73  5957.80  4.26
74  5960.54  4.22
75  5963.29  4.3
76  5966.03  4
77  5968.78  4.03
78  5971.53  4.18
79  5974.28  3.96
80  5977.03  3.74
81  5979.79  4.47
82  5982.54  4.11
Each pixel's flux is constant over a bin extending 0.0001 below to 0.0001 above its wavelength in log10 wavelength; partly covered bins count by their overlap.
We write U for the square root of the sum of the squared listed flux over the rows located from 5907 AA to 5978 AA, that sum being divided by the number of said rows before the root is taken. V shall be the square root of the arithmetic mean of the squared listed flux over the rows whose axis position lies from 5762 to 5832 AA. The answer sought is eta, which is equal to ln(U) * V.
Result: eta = 6.62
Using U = 4.23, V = 4.59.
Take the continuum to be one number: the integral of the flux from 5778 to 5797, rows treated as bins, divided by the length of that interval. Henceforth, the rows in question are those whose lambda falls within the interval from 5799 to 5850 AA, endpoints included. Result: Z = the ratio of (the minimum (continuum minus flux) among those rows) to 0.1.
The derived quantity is -10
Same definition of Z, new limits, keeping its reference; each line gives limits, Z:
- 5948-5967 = -1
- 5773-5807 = -4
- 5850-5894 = -12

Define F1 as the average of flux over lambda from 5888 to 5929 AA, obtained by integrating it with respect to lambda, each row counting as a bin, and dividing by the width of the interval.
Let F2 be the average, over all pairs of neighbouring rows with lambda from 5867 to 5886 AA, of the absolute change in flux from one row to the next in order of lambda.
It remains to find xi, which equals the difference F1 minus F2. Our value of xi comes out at 3.62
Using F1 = 4.17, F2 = 0.55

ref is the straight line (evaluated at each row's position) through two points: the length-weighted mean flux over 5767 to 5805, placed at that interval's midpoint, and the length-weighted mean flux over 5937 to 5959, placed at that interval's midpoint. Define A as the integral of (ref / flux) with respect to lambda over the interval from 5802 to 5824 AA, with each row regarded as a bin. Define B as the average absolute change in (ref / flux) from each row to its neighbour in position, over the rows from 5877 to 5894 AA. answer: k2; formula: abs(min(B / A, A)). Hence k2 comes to 0.0066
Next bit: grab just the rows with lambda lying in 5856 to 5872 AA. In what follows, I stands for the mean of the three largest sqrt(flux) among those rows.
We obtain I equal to 2.14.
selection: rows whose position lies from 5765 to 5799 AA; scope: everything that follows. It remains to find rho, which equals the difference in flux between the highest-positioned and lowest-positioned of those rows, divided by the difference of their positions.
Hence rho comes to -0.010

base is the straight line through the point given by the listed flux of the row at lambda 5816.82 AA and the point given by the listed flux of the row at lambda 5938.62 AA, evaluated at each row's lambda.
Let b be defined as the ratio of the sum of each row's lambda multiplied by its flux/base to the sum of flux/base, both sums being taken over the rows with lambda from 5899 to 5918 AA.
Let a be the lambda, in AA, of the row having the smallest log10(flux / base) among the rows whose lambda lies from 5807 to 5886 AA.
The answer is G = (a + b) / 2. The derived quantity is 5877.4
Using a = 5846.36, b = 5908.5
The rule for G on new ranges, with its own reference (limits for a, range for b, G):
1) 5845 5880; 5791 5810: 5823.6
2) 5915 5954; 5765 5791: 5847.5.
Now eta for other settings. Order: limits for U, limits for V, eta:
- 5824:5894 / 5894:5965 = 6.36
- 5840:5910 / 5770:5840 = 6.75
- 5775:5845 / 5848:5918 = 6.67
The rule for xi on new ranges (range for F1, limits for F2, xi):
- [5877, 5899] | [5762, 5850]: 3.83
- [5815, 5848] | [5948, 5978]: 4.46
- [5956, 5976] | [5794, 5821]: 3.97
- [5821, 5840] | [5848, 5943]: 4.27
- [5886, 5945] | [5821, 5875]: 3.85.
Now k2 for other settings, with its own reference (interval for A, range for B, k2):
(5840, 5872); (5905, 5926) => 0.0029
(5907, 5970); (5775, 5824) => 0.0007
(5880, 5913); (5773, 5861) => 0.0015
